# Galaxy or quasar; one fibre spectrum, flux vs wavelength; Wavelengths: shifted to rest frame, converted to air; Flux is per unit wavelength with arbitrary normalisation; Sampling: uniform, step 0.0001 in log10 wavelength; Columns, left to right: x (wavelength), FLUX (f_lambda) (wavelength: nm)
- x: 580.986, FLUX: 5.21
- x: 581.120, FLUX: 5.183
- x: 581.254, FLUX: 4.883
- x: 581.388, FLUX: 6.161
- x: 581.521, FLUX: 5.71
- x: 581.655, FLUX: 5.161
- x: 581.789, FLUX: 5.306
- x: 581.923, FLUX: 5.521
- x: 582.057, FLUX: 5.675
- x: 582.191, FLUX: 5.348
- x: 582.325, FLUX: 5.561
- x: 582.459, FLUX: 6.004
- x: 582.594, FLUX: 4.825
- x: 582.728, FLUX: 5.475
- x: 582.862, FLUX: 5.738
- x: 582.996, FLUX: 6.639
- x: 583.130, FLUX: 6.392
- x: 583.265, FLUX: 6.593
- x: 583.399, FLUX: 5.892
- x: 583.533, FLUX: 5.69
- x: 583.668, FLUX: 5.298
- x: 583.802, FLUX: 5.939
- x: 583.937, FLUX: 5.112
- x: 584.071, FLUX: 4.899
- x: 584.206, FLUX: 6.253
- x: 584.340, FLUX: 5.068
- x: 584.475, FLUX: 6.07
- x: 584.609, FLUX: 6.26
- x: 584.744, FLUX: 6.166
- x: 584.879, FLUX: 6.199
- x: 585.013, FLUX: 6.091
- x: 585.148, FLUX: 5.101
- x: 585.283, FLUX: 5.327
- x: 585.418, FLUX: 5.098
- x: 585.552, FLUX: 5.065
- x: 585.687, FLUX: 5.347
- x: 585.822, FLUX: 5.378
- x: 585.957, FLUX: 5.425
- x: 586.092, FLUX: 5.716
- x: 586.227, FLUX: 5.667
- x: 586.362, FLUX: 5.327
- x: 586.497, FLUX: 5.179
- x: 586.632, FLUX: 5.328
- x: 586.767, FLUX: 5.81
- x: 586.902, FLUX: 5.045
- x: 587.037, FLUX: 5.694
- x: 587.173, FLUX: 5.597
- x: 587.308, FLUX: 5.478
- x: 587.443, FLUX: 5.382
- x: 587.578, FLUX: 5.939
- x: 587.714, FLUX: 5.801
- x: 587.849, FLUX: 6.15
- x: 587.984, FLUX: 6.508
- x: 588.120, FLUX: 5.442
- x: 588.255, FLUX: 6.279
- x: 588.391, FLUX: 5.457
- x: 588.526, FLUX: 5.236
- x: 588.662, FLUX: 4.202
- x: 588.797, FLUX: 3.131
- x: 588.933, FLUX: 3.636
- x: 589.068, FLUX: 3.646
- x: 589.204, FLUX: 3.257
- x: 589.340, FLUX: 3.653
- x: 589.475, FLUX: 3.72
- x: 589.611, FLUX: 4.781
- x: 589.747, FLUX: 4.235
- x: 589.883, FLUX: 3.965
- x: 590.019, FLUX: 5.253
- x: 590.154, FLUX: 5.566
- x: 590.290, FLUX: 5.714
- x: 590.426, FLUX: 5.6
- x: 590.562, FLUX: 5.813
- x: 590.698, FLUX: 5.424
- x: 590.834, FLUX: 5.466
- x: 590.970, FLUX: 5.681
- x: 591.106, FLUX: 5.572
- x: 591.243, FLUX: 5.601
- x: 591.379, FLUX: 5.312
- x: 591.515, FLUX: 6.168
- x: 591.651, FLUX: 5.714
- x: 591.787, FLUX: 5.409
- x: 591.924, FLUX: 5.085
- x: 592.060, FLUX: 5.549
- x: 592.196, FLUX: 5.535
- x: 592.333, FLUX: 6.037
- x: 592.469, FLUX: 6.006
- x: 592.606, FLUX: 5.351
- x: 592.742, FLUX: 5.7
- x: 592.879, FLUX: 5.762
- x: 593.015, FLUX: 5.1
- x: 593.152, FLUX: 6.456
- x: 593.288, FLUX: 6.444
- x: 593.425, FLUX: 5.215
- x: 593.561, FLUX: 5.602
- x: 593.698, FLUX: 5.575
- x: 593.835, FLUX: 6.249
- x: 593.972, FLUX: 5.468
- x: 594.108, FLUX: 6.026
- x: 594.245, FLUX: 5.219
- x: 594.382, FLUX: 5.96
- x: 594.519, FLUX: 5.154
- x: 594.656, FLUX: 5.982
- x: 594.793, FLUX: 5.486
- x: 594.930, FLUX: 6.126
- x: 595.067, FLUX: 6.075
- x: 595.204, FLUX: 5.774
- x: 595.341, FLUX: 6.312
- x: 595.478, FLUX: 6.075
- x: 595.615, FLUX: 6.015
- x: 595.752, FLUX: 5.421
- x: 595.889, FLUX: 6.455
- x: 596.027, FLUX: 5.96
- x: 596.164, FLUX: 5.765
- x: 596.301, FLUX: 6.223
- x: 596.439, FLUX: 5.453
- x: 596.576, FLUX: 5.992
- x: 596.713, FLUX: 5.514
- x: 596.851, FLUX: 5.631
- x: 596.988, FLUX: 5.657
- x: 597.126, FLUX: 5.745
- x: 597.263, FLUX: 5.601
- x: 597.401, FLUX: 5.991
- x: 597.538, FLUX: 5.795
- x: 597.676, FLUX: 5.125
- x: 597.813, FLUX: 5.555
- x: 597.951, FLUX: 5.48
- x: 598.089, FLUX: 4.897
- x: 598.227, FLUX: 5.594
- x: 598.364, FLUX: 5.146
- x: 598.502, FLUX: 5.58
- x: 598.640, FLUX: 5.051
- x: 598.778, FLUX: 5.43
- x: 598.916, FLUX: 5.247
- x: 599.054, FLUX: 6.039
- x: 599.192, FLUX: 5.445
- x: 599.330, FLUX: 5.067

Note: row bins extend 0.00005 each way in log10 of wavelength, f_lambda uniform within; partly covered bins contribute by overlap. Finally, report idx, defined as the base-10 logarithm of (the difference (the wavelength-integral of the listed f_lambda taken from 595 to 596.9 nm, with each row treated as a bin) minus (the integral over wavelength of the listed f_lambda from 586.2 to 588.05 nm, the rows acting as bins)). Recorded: -0.10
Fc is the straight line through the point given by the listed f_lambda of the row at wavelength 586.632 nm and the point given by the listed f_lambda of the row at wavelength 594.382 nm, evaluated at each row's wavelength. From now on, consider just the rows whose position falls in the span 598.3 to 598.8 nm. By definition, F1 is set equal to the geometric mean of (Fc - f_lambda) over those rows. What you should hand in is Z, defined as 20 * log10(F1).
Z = 0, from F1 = 1.0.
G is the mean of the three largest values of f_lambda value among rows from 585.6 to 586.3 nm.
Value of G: 5.6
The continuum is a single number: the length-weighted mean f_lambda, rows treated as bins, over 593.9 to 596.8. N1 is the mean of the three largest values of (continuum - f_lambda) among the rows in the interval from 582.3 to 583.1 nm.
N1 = 0.5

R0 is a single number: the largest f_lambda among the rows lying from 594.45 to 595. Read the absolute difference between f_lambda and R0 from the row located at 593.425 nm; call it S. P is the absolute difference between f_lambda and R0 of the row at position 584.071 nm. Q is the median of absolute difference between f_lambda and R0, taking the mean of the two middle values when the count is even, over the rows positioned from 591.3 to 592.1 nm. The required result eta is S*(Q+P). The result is 1.7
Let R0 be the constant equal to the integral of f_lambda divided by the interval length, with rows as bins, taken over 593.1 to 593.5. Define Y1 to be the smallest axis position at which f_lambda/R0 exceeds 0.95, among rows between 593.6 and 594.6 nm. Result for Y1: 593.835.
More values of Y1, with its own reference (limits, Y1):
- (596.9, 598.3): 597.126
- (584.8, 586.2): 584.879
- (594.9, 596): 594.930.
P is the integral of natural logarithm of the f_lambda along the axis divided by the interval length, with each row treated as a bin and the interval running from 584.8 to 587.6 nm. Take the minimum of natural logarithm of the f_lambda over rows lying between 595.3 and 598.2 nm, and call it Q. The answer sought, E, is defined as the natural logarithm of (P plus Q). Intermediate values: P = 1.70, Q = 1.59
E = 1.19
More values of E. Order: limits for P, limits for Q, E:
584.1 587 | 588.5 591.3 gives 1.05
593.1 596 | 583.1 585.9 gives 1.21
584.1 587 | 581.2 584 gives 1.19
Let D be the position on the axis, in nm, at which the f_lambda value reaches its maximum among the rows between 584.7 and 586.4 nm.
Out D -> 584.879 nm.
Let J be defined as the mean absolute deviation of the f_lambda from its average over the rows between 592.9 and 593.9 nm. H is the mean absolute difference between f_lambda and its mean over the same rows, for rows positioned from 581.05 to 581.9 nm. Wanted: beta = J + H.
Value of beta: 0.85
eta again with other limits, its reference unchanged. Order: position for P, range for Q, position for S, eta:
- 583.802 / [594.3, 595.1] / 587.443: 0.3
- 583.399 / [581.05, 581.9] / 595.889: 0.4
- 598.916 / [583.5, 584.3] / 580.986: 1.4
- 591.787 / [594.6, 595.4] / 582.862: 0.3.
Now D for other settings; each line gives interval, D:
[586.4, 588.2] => 587.984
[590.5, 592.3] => 591.515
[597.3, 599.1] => 599.054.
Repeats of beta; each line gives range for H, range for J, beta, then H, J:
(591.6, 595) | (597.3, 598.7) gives 0.63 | 0.336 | 0.29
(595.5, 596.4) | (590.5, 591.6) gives 0.45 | 0.258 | 0.19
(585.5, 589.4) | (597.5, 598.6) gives 0.92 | 0.668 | 0.26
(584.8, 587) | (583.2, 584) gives 0.67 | 0.283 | 0.39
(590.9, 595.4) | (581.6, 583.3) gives 0.76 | 0.322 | 0.43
